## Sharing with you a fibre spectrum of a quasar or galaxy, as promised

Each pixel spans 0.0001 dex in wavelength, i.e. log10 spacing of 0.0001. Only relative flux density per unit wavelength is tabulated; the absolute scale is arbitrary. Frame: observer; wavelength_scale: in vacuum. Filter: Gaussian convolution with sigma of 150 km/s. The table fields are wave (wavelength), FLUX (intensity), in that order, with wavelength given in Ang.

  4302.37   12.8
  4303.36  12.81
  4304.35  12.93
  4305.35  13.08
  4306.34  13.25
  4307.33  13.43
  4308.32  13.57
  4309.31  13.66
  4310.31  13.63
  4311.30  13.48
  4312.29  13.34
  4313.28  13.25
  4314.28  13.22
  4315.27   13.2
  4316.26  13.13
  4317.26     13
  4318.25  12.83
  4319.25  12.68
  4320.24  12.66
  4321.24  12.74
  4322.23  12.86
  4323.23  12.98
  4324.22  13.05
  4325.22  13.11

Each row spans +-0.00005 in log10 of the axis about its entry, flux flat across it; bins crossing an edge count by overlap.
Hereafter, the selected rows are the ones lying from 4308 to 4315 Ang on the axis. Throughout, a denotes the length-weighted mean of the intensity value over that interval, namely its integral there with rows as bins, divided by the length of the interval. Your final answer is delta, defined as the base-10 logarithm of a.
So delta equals 1.13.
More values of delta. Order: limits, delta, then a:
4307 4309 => 1.13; 13.5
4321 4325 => 1.11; 12.9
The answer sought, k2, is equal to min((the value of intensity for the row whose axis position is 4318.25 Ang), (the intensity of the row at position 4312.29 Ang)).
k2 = 12.8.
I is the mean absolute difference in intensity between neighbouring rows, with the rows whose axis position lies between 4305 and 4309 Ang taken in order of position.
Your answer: 0.16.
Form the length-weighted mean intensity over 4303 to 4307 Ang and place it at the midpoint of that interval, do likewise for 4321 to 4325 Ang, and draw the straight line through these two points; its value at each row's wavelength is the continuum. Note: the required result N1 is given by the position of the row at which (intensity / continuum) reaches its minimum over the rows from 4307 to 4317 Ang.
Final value 4316.26 Ang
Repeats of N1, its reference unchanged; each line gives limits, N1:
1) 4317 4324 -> 4320.24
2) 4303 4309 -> 4303.36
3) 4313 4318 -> 4317.26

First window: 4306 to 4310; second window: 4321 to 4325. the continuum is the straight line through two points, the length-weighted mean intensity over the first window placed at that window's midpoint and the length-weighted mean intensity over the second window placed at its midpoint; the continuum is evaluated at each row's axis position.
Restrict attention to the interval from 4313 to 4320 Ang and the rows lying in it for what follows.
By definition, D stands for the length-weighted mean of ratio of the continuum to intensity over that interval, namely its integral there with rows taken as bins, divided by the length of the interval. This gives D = 1.01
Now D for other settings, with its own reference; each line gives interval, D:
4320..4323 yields 1.02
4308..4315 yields 0.99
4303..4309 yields 1.03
